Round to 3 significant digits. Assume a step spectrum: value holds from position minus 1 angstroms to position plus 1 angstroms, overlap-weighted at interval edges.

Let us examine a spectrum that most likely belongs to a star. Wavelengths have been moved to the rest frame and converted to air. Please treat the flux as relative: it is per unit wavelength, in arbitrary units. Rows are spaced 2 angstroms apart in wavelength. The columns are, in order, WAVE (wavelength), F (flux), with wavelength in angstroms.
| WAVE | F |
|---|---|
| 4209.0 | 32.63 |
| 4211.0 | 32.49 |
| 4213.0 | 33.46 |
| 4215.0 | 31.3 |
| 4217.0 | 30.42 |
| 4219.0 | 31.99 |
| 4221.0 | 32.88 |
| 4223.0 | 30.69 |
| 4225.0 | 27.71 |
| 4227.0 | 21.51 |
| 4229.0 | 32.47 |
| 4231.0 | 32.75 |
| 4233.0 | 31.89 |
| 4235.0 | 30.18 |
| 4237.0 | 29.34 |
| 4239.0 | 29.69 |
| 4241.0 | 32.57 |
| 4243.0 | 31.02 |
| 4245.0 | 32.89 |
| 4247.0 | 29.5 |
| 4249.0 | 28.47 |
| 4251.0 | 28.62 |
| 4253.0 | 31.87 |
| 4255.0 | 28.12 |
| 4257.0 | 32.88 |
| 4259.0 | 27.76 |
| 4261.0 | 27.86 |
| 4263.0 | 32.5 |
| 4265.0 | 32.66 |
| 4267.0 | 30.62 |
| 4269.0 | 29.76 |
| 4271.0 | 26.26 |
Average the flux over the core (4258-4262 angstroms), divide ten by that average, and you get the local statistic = 0.360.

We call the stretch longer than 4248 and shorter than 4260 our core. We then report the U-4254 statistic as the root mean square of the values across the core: 29.7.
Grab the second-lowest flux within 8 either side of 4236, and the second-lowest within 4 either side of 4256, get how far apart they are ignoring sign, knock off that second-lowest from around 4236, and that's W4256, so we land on -28.1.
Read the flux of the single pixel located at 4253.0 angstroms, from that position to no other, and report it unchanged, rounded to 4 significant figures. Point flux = 31.87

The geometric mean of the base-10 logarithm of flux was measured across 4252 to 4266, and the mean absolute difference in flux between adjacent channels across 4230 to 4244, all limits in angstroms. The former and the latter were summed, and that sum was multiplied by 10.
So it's 28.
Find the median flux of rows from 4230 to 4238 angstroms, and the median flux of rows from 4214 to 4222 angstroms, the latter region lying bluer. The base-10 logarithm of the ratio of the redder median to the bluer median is -0.008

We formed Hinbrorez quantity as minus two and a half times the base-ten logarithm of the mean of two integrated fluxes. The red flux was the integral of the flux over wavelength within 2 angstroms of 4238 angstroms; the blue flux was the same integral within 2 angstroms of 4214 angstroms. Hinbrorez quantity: -5.23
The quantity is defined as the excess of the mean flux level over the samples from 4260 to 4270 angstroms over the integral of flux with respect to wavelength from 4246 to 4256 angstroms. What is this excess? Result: -262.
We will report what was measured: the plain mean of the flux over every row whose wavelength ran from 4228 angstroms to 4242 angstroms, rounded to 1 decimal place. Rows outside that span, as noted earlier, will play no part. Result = 31.3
